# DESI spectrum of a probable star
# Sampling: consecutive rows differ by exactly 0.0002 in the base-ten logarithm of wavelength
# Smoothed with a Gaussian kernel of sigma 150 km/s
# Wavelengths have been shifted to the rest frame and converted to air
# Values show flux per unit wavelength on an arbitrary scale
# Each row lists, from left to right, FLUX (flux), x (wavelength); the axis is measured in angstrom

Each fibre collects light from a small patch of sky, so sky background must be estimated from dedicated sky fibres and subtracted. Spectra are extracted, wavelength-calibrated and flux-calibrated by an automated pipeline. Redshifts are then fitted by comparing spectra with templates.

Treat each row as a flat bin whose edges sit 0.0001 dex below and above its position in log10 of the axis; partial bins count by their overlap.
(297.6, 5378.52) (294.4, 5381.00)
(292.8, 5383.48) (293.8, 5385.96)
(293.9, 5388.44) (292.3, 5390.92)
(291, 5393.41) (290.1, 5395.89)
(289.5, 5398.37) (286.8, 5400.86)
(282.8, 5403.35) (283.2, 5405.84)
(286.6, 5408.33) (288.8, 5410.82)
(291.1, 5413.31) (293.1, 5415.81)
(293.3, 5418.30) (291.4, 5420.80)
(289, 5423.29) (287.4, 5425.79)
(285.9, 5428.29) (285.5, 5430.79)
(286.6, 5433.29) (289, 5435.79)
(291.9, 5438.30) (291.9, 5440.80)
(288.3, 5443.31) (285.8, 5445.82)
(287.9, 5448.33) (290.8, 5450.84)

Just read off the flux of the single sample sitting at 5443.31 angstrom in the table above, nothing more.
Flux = 288.3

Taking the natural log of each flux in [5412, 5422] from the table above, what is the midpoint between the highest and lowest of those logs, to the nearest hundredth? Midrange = 5.68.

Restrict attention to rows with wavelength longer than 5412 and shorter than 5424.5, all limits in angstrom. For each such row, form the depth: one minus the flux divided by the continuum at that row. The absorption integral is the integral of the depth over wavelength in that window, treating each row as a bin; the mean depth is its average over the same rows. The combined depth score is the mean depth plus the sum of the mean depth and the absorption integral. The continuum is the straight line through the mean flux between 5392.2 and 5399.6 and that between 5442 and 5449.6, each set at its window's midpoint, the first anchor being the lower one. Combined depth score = -0.13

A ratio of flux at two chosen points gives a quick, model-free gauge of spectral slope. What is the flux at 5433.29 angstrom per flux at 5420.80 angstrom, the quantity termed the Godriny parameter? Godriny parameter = 0.98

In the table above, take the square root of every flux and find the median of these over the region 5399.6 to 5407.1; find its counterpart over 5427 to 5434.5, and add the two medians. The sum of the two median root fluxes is 33.7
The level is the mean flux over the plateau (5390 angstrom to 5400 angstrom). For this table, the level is 291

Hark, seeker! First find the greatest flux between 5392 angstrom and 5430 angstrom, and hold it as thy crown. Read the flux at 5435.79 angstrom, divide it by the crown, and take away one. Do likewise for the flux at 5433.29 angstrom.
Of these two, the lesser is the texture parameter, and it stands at -0.0228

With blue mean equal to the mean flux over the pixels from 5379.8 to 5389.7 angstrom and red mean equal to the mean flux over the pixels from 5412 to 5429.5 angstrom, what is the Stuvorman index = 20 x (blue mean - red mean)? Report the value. 71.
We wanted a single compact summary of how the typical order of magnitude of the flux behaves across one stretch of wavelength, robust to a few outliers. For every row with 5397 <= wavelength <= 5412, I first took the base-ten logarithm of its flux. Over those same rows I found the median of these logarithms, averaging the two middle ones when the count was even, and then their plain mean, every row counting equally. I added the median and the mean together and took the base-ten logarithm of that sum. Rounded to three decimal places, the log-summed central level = 0.691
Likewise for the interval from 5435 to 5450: 0.692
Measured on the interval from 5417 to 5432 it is 0.692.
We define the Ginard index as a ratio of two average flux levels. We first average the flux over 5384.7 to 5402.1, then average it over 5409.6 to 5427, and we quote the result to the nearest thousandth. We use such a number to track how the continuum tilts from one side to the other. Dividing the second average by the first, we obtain 0.998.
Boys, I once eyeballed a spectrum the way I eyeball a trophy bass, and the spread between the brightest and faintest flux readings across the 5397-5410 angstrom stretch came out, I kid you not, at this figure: 6.7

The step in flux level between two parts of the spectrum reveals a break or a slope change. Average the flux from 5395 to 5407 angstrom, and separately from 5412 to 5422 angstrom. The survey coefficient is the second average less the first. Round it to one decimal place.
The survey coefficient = 5.7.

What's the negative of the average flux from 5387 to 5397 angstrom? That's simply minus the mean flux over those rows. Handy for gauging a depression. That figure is -292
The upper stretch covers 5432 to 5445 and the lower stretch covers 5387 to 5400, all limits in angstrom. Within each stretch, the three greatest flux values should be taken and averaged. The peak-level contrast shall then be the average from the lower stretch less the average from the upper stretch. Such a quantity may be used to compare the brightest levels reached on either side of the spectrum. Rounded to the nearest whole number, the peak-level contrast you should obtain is 1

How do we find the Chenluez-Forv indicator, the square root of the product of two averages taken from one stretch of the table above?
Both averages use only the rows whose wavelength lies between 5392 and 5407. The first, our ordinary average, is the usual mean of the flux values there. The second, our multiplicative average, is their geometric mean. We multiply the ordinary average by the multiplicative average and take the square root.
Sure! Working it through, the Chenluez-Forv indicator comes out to 287.2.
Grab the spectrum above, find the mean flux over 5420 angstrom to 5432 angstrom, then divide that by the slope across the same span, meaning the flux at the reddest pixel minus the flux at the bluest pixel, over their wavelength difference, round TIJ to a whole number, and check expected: -487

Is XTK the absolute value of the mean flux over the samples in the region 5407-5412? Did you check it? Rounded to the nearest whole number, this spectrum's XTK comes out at 288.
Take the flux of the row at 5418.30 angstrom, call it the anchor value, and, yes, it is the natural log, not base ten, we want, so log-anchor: 5.68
